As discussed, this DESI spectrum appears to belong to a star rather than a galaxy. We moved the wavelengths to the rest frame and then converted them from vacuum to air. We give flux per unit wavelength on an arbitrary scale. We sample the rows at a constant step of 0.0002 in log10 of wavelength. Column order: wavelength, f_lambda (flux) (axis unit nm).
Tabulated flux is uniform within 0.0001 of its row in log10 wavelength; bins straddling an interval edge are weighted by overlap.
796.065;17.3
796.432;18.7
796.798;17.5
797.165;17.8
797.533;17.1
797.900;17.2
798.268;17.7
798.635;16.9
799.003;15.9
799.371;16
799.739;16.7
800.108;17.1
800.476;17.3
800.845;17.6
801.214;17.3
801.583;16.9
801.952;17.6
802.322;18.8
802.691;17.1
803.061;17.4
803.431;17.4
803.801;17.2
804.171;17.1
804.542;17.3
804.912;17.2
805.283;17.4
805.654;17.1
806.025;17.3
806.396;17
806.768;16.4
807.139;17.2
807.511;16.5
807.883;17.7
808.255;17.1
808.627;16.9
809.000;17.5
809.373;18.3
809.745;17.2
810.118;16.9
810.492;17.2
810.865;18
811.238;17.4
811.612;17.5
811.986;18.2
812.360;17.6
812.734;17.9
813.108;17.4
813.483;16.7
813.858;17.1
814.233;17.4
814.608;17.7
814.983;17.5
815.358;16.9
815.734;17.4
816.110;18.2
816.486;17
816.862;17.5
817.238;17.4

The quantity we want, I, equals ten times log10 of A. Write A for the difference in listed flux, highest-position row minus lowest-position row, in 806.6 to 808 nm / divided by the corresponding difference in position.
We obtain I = 0.7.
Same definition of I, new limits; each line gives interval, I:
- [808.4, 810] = -5.7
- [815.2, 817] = -4.0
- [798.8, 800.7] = -0.2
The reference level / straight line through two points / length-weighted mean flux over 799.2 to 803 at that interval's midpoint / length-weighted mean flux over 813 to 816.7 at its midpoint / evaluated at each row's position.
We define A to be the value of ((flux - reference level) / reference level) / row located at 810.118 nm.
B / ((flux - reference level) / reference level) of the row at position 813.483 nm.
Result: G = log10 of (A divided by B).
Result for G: -0.2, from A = -0.023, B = -0.036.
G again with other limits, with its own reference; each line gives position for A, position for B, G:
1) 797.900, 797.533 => -0.6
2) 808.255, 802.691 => 0.1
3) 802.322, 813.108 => 1.3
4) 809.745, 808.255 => -0.3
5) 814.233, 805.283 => -0.2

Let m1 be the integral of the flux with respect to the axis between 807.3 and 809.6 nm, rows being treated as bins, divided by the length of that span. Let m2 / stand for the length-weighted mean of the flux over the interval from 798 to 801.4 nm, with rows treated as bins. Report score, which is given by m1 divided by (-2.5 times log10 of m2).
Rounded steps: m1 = 17.3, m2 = 17.0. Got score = -5.640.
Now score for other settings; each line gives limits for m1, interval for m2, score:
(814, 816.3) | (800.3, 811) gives -5.656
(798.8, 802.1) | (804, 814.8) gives -5.467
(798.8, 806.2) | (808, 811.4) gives -5.541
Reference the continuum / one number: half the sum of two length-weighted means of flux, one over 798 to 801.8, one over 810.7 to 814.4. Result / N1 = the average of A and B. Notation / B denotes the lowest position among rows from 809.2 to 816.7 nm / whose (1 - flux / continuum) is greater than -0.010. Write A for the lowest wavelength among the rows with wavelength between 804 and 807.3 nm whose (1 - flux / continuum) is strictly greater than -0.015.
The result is 806.96 nm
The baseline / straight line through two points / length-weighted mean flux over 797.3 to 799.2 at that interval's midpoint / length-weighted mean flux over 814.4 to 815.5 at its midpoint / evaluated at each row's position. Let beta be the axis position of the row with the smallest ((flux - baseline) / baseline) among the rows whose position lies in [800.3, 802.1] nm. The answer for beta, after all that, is 801.583 nm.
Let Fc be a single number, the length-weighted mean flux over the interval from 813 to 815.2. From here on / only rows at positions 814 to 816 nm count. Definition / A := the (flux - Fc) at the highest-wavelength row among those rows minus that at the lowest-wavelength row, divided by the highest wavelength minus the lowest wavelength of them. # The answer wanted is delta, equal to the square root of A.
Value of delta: 0.0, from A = 0.0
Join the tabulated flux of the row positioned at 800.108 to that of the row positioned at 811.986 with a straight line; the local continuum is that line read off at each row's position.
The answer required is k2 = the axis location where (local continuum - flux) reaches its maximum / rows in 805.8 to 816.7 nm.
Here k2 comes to 813.483 nm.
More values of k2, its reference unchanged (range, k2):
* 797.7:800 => 799.003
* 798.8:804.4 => 799.003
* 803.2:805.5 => 804.171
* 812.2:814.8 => 813.483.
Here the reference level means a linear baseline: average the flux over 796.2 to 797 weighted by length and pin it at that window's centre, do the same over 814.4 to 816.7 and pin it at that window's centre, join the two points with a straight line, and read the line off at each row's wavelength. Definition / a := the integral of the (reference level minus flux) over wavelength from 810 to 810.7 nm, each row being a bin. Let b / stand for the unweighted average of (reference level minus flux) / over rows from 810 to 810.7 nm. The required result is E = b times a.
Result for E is 0.21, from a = 0.4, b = 0.6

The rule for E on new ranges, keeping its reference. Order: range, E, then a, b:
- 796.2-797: 0.00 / 0.0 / 0.0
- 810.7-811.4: 0.01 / -0.1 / -0.1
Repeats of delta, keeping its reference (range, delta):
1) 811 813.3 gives 0.0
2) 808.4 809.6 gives 1.4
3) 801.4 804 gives 0.4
